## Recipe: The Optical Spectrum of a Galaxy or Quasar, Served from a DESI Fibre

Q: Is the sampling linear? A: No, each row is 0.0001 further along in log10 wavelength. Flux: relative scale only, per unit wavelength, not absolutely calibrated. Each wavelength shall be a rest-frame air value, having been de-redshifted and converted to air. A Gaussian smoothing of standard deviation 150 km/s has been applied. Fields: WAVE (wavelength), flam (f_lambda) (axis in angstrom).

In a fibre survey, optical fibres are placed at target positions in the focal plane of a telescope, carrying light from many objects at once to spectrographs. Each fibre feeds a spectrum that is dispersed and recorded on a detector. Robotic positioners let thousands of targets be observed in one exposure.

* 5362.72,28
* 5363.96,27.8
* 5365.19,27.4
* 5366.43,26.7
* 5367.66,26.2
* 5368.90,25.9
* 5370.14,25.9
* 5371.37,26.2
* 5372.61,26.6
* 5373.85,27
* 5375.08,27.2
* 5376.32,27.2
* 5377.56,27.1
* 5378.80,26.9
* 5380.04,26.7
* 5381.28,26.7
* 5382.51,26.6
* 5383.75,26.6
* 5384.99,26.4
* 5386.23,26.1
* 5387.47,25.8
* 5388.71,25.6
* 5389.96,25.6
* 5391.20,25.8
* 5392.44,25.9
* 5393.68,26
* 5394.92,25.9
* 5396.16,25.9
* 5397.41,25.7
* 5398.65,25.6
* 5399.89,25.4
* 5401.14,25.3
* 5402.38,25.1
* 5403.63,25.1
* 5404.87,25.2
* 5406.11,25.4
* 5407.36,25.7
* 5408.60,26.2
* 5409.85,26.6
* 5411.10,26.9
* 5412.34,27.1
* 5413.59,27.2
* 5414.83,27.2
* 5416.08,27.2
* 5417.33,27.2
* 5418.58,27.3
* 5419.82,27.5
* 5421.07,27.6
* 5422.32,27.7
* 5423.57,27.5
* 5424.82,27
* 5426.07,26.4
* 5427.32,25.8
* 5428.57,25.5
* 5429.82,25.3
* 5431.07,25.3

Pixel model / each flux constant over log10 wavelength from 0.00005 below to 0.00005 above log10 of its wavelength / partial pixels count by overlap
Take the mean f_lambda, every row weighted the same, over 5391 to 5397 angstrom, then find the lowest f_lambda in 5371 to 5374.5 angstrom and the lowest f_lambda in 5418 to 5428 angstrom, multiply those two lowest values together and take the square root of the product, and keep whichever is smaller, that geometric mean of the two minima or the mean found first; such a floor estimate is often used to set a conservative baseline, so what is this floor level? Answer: 25.9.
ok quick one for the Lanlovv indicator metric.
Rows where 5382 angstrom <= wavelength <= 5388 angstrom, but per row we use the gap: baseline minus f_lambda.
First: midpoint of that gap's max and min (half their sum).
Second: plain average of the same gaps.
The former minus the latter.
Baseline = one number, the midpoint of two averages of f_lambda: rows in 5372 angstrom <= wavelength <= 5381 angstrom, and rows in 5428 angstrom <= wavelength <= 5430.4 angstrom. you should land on 0.10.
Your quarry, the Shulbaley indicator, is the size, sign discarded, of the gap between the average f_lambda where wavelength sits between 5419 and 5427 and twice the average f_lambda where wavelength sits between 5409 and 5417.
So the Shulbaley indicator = 27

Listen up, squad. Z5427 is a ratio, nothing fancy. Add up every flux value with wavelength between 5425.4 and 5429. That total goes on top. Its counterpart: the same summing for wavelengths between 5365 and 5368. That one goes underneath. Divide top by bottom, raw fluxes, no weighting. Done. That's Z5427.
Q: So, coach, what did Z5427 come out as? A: 0.97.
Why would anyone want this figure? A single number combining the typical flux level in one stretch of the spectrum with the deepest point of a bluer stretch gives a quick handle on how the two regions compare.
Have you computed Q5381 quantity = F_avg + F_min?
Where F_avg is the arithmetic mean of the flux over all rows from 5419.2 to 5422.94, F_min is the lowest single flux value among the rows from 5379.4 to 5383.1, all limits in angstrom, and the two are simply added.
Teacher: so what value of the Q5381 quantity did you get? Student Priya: 54.2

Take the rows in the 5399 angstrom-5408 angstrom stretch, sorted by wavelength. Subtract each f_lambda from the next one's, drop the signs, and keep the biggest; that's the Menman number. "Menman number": 0.30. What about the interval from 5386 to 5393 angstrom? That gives 0.30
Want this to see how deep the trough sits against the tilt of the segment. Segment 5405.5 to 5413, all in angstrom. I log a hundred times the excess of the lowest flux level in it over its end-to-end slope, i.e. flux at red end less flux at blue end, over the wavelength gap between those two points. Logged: 2513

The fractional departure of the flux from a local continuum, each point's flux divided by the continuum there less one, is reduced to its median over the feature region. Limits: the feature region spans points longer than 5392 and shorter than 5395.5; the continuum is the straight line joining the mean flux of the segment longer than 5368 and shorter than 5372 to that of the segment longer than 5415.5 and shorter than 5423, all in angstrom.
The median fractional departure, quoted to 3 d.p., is -0.028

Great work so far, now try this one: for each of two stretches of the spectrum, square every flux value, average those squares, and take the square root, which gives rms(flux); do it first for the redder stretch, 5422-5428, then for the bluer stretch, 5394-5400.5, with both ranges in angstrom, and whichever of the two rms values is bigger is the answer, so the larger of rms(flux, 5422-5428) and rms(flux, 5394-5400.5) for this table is 26.9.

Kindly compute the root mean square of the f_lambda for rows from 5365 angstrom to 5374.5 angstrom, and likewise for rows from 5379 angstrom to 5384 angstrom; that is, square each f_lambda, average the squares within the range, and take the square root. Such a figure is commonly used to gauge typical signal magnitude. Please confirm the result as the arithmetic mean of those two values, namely 26.57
